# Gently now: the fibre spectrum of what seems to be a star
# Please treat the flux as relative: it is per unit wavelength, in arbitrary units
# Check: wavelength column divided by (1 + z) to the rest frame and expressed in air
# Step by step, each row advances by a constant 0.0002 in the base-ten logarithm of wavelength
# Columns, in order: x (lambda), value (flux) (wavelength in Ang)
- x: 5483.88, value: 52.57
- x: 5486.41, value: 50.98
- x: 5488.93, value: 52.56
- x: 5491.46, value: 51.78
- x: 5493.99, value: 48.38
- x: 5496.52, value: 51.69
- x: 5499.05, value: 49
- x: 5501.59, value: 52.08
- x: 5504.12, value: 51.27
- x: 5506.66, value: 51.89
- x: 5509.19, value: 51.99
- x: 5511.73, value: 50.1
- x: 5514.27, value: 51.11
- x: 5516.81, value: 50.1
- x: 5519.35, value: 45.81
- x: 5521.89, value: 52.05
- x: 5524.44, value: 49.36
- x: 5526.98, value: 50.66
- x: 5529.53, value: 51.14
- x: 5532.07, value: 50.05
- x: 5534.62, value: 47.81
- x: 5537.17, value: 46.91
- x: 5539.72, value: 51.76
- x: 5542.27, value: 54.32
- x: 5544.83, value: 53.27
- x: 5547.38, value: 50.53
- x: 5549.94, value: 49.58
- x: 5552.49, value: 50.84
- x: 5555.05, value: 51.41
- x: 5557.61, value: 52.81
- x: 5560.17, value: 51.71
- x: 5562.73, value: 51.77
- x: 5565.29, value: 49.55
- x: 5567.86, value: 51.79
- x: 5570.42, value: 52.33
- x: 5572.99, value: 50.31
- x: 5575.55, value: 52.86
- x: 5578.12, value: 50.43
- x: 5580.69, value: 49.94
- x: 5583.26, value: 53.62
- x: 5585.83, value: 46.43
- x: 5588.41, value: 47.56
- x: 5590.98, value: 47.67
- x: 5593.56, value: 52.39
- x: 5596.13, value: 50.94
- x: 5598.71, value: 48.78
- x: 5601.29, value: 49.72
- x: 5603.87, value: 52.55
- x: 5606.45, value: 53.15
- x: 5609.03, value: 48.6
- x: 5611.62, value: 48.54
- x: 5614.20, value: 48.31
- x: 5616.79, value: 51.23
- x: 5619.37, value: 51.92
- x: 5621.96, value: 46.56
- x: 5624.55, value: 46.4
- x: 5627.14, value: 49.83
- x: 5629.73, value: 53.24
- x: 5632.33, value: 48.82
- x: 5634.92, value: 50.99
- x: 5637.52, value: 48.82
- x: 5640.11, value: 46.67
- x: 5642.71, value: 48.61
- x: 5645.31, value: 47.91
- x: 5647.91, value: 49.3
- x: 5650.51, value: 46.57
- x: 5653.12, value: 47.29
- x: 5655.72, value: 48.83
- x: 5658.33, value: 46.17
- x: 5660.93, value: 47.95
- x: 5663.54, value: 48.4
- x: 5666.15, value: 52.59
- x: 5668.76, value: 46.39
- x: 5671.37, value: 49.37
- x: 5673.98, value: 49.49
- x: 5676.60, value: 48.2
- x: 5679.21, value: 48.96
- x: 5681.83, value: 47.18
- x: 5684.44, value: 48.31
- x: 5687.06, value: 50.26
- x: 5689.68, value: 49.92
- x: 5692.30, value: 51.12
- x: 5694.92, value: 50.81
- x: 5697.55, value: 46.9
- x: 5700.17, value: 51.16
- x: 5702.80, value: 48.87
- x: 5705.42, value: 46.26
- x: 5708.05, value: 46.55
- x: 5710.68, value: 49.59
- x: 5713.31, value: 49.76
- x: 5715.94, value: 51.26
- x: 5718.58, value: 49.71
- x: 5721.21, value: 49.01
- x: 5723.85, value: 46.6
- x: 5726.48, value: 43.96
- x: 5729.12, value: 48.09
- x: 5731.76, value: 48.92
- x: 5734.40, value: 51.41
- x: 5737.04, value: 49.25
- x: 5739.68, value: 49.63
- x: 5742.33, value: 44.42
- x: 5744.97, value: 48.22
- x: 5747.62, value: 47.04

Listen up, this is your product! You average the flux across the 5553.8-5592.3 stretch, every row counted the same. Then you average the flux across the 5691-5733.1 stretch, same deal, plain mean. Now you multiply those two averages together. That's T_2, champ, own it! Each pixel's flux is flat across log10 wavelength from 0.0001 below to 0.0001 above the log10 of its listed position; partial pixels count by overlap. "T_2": 2466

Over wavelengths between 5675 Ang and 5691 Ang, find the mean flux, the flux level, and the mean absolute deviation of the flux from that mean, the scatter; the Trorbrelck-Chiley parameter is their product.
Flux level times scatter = 44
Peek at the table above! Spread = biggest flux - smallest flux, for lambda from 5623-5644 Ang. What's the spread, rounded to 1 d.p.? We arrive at 6.8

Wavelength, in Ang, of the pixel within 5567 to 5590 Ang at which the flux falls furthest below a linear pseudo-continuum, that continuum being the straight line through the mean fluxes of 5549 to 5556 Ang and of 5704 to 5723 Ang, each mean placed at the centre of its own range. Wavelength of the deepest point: 5585.83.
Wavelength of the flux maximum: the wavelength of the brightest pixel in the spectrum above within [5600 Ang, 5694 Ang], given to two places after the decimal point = 5629.73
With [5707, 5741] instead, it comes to 5734.40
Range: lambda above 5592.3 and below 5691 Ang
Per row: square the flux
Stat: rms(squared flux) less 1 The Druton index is 2430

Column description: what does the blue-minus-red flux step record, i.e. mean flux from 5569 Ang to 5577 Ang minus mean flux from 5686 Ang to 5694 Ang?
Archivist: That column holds 1.4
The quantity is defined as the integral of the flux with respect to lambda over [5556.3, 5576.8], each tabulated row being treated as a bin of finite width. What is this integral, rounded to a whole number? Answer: 1059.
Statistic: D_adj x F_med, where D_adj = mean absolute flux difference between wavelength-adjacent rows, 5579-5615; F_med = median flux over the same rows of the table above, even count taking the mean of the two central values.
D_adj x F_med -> 112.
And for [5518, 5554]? 110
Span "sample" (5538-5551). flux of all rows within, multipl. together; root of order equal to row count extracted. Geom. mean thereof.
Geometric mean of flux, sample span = 51.9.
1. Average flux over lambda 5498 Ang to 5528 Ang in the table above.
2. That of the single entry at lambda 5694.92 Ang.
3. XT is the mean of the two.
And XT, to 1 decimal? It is 50.6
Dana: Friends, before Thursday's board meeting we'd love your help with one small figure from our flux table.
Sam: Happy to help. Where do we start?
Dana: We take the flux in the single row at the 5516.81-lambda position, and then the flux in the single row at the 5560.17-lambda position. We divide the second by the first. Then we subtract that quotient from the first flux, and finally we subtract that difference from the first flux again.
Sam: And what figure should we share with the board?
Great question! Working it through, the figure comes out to 1.03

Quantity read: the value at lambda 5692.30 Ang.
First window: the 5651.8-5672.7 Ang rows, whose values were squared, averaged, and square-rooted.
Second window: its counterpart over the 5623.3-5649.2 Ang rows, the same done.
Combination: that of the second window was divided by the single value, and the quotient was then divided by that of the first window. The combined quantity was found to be 0.0198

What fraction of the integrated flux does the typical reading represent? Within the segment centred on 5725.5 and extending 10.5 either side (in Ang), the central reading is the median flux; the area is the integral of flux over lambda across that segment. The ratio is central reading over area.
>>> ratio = 0.048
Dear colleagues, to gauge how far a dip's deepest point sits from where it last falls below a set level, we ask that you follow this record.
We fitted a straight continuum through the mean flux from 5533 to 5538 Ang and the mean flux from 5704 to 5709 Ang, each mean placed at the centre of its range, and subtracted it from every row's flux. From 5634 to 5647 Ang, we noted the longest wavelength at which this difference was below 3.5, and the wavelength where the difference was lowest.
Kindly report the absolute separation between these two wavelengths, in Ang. 5.2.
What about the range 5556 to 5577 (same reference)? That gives 7.7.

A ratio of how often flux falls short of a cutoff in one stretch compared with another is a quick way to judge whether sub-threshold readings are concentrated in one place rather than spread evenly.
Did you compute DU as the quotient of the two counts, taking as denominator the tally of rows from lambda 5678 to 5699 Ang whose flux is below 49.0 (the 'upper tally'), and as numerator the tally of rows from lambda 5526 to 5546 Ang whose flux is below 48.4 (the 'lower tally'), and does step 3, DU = 0.50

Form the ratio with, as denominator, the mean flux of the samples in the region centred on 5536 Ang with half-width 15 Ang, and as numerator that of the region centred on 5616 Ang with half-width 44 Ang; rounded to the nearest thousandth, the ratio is 0.977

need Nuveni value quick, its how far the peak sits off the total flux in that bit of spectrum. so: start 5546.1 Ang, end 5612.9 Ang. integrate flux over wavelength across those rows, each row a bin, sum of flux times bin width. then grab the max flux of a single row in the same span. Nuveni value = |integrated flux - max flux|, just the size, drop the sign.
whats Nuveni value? 3327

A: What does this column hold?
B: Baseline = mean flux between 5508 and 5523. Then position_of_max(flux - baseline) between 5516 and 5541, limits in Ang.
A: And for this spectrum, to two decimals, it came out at 5521.89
